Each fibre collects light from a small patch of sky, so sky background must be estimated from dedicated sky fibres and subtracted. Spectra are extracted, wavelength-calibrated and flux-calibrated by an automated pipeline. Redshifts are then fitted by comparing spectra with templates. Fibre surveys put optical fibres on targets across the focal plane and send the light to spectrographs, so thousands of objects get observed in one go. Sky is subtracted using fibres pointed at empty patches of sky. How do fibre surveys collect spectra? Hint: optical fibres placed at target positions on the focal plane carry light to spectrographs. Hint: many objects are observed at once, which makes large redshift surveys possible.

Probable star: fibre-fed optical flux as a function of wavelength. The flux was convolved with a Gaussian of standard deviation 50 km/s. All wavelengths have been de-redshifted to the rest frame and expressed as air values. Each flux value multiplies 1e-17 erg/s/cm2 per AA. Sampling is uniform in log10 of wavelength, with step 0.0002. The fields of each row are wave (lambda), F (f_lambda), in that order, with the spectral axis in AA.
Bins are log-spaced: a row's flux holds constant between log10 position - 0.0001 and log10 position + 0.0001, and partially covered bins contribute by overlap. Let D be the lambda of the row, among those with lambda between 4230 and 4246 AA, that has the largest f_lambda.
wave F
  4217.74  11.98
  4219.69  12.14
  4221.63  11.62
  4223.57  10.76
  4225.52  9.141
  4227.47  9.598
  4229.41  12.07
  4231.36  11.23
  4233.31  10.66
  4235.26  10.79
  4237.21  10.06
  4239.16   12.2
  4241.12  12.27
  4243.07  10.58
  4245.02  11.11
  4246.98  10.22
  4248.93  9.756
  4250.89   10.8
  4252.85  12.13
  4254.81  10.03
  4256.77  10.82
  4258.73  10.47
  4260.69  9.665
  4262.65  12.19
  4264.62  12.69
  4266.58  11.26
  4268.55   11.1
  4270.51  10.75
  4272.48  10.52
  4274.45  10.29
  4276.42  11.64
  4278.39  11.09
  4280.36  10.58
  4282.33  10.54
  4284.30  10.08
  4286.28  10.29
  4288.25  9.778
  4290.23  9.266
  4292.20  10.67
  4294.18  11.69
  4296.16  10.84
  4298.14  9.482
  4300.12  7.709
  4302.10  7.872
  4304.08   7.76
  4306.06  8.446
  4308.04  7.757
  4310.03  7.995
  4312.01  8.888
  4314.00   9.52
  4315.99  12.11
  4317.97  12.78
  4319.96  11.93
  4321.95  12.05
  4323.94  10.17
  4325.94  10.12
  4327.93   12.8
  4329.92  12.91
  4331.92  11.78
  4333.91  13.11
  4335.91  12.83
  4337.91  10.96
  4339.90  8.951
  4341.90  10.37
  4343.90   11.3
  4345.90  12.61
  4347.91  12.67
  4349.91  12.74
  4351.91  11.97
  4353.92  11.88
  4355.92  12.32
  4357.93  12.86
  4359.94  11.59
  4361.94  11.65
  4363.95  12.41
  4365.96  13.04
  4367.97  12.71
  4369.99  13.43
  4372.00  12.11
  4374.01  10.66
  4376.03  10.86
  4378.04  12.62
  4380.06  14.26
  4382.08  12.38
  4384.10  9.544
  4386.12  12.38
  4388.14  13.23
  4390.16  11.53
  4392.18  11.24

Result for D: 4241.12 AA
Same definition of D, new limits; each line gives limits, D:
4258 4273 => 4264.62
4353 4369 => 4365.96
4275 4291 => 4276.42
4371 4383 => 4380.06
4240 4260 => 4241.12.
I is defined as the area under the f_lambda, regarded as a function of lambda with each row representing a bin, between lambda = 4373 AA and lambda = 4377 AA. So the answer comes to 43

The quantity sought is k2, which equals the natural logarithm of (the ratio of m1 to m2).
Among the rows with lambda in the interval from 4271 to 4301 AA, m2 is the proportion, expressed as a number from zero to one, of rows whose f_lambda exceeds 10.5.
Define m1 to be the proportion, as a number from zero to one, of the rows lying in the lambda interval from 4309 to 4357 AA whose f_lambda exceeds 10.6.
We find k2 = 0.28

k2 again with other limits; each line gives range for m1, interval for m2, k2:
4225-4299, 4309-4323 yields -0.08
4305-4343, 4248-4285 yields -0.26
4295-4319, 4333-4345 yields -0.98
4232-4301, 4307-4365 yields -0.34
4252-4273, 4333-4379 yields -0.36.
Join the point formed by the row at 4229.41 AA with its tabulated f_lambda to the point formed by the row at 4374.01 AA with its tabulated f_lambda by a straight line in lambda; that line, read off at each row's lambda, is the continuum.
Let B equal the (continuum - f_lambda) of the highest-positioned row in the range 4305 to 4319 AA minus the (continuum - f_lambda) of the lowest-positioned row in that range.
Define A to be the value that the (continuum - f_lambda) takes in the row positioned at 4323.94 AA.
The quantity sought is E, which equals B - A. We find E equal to -5.4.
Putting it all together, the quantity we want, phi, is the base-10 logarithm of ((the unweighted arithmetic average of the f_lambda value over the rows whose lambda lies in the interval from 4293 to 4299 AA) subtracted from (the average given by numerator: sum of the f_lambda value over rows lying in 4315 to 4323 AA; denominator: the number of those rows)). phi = 0.19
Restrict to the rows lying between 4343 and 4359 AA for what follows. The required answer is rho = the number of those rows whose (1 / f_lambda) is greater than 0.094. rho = 0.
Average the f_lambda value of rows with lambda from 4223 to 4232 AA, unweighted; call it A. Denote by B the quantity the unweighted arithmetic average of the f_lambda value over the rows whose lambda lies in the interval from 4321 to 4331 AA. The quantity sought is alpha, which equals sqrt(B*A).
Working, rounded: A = 10.6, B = 11.6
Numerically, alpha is 11.1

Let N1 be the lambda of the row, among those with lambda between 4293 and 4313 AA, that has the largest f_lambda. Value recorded 4294.18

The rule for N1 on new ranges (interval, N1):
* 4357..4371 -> 4369.99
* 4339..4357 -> 4349.91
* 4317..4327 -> 4317.97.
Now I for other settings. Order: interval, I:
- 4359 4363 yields 47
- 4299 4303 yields 31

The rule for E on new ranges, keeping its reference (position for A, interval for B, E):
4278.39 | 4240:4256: 1.6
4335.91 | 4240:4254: 1.8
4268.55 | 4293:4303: 3.2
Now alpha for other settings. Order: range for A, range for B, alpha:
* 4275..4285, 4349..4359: 11.5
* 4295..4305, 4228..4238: 9.8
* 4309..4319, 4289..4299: 10.3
